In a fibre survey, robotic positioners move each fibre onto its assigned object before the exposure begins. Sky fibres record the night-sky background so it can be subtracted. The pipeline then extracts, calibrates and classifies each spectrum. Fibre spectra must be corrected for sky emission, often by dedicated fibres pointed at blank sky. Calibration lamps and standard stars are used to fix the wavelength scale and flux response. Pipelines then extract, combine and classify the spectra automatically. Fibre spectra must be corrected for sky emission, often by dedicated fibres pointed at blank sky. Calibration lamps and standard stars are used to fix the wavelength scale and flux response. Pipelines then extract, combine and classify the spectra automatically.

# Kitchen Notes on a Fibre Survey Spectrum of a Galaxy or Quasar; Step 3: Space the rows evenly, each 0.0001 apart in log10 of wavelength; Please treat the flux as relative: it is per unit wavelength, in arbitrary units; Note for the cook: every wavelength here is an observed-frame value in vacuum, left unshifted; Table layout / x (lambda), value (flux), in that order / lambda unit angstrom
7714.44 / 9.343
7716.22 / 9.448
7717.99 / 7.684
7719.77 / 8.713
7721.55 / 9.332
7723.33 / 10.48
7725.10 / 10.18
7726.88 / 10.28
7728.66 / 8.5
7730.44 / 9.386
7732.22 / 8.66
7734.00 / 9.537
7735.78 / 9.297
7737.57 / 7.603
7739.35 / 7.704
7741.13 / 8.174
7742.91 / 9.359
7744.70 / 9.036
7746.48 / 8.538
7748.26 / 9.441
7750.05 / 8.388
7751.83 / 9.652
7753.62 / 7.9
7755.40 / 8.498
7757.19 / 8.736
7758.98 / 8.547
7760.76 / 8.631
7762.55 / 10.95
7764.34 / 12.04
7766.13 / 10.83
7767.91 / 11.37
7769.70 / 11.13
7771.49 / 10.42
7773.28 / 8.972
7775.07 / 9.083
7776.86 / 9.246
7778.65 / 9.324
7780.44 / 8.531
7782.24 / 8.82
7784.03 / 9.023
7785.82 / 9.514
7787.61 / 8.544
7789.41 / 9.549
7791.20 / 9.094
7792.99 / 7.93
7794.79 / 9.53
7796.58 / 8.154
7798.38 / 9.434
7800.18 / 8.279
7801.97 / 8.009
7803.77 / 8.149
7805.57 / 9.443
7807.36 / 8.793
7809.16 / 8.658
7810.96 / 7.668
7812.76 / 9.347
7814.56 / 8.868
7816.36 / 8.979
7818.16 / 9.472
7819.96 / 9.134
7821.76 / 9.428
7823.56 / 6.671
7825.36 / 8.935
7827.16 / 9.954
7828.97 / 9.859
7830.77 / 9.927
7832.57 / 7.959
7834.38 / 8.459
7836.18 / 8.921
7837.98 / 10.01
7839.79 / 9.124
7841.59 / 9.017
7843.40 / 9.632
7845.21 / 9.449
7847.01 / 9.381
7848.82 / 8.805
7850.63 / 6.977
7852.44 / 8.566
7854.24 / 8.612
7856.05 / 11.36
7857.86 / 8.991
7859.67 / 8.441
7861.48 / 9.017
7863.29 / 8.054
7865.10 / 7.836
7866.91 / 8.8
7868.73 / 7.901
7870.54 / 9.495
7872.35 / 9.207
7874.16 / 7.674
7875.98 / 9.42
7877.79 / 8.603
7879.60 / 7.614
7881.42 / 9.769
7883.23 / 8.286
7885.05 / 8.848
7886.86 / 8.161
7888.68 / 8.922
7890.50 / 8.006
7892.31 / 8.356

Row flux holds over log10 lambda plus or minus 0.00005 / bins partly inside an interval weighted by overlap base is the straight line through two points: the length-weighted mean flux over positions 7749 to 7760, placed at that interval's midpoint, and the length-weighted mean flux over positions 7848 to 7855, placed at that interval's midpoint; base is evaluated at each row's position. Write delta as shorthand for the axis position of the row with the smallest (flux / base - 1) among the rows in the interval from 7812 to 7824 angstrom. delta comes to 7823.56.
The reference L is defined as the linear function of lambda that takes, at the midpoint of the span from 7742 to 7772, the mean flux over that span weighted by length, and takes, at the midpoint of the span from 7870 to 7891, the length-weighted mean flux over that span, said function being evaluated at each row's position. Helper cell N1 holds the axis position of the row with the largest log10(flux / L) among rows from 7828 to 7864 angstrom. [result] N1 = 7856.05 angstrom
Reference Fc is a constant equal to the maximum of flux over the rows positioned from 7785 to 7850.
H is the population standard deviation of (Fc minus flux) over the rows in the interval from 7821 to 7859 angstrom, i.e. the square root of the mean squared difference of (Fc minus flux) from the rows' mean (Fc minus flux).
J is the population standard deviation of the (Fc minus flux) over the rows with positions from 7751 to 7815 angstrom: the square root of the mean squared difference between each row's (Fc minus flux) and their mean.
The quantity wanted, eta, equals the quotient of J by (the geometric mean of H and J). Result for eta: 1.01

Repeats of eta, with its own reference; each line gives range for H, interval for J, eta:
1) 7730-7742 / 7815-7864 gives 1.10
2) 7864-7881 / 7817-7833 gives 1.19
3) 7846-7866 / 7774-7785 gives 0.51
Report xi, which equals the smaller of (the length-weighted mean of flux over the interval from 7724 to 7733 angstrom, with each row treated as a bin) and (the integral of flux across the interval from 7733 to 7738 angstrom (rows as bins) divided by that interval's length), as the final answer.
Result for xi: 8.91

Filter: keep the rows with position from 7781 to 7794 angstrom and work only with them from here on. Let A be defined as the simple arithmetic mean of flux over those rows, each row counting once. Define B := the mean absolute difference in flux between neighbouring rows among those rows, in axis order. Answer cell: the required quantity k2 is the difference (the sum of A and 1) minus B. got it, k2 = 9.21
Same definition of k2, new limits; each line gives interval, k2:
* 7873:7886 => 8.31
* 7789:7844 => 9.06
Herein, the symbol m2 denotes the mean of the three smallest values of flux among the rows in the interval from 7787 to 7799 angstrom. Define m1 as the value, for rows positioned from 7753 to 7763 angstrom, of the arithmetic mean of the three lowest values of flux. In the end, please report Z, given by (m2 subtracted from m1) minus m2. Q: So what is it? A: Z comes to -8.1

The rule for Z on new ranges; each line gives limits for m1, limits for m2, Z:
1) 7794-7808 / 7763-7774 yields -12.0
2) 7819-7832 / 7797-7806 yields -8.0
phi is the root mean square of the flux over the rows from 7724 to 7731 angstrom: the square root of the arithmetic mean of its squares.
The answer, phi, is 9.61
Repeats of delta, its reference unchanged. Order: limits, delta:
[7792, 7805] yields 7792.99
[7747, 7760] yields 7753.62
